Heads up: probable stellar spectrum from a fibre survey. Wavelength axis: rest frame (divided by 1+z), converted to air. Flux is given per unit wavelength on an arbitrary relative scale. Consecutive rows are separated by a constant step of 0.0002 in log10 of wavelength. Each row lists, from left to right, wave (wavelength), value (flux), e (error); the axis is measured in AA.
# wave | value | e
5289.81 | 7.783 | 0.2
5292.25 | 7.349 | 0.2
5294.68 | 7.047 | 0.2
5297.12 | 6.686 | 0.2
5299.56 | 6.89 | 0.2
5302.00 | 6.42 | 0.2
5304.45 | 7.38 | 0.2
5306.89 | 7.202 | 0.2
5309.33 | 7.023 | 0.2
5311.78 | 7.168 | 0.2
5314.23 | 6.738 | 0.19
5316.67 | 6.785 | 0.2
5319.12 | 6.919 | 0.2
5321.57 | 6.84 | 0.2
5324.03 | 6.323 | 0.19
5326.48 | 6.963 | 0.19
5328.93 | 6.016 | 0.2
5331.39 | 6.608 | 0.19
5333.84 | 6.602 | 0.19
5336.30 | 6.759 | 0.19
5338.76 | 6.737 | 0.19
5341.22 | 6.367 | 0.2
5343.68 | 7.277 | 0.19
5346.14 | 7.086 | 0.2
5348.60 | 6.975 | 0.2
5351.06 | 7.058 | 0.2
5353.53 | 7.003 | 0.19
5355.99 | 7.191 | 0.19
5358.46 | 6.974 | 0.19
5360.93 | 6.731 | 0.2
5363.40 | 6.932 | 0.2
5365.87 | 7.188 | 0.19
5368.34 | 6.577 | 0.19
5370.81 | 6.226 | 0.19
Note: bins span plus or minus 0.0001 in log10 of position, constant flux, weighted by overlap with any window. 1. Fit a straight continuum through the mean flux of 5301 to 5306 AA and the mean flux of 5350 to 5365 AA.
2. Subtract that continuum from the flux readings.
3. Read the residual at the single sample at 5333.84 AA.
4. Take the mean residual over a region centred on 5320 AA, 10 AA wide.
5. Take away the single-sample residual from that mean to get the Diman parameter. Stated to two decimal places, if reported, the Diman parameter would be 0.14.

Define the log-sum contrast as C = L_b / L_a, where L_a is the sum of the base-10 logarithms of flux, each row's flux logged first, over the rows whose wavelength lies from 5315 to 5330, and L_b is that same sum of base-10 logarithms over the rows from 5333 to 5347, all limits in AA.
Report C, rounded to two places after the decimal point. 1.01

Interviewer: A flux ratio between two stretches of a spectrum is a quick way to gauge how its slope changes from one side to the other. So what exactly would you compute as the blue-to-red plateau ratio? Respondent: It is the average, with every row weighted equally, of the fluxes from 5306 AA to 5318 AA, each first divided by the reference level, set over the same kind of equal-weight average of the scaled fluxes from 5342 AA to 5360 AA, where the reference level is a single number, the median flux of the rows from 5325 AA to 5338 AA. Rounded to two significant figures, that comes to 0.99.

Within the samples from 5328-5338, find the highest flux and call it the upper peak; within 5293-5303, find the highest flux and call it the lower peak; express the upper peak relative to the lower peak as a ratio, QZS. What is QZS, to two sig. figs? 0.96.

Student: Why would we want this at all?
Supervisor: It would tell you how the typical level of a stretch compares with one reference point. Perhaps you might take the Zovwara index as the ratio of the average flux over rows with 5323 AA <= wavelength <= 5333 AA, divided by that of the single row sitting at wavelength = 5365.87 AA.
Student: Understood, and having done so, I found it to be 0.90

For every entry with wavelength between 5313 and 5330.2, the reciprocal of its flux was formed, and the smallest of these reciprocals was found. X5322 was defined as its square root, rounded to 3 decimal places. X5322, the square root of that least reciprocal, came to 0.379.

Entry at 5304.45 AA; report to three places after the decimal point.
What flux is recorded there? 7.380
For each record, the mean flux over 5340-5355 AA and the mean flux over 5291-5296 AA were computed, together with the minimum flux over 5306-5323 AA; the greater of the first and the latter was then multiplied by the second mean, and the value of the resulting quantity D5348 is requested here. 50.1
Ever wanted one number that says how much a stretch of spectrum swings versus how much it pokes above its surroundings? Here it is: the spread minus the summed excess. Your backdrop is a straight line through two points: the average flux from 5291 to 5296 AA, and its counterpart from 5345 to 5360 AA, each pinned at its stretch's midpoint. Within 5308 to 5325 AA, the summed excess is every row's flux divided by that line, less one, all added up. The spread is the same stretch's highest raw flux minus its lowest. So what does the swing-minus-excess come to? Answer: 1.15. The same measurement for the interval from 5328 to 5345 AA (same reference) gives 1.72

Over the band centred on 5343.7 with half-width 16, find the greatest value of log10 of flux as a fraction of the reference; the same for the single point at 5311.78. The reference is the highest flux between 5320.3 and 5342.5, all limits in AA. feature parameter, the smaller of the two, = 0.01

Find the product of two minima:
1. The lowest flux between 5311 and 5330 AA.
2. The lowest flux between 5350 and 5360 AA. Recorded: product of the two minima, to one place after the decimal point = 42.0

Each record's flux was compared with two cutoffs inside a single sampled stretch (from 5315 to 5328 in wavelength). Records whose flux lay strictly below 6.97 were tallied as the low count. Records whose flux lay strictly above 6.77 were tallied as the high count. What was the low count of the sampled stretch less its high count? 1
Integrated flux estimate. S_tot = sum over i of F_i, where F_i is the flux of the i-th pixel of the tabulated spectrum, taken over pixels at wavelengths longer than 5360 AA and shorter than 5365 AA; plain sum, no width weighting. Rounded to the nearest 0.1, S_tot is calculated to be 13.7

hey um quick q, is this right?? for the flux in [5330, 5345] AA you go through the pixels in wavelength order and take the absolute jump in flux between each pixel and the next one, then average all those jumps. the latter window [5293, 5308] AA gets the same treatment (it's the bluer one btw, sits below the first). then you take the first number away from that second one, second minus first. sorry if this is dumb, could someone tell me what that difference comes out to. 0.14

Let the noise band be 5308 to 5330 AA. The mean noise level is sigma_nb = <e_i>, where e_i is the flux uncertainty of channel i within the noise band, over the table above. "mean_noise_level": 0.197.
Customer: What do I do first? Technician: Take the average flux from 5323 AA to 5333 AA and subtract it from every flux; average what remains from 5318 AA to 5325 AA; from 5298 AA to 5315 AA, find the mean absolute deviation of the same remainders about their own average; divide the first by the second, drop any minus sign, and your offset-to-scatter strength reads 0.9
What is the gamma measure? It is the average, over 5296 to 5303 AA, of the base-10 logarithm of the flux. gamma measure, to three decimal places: 0.824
